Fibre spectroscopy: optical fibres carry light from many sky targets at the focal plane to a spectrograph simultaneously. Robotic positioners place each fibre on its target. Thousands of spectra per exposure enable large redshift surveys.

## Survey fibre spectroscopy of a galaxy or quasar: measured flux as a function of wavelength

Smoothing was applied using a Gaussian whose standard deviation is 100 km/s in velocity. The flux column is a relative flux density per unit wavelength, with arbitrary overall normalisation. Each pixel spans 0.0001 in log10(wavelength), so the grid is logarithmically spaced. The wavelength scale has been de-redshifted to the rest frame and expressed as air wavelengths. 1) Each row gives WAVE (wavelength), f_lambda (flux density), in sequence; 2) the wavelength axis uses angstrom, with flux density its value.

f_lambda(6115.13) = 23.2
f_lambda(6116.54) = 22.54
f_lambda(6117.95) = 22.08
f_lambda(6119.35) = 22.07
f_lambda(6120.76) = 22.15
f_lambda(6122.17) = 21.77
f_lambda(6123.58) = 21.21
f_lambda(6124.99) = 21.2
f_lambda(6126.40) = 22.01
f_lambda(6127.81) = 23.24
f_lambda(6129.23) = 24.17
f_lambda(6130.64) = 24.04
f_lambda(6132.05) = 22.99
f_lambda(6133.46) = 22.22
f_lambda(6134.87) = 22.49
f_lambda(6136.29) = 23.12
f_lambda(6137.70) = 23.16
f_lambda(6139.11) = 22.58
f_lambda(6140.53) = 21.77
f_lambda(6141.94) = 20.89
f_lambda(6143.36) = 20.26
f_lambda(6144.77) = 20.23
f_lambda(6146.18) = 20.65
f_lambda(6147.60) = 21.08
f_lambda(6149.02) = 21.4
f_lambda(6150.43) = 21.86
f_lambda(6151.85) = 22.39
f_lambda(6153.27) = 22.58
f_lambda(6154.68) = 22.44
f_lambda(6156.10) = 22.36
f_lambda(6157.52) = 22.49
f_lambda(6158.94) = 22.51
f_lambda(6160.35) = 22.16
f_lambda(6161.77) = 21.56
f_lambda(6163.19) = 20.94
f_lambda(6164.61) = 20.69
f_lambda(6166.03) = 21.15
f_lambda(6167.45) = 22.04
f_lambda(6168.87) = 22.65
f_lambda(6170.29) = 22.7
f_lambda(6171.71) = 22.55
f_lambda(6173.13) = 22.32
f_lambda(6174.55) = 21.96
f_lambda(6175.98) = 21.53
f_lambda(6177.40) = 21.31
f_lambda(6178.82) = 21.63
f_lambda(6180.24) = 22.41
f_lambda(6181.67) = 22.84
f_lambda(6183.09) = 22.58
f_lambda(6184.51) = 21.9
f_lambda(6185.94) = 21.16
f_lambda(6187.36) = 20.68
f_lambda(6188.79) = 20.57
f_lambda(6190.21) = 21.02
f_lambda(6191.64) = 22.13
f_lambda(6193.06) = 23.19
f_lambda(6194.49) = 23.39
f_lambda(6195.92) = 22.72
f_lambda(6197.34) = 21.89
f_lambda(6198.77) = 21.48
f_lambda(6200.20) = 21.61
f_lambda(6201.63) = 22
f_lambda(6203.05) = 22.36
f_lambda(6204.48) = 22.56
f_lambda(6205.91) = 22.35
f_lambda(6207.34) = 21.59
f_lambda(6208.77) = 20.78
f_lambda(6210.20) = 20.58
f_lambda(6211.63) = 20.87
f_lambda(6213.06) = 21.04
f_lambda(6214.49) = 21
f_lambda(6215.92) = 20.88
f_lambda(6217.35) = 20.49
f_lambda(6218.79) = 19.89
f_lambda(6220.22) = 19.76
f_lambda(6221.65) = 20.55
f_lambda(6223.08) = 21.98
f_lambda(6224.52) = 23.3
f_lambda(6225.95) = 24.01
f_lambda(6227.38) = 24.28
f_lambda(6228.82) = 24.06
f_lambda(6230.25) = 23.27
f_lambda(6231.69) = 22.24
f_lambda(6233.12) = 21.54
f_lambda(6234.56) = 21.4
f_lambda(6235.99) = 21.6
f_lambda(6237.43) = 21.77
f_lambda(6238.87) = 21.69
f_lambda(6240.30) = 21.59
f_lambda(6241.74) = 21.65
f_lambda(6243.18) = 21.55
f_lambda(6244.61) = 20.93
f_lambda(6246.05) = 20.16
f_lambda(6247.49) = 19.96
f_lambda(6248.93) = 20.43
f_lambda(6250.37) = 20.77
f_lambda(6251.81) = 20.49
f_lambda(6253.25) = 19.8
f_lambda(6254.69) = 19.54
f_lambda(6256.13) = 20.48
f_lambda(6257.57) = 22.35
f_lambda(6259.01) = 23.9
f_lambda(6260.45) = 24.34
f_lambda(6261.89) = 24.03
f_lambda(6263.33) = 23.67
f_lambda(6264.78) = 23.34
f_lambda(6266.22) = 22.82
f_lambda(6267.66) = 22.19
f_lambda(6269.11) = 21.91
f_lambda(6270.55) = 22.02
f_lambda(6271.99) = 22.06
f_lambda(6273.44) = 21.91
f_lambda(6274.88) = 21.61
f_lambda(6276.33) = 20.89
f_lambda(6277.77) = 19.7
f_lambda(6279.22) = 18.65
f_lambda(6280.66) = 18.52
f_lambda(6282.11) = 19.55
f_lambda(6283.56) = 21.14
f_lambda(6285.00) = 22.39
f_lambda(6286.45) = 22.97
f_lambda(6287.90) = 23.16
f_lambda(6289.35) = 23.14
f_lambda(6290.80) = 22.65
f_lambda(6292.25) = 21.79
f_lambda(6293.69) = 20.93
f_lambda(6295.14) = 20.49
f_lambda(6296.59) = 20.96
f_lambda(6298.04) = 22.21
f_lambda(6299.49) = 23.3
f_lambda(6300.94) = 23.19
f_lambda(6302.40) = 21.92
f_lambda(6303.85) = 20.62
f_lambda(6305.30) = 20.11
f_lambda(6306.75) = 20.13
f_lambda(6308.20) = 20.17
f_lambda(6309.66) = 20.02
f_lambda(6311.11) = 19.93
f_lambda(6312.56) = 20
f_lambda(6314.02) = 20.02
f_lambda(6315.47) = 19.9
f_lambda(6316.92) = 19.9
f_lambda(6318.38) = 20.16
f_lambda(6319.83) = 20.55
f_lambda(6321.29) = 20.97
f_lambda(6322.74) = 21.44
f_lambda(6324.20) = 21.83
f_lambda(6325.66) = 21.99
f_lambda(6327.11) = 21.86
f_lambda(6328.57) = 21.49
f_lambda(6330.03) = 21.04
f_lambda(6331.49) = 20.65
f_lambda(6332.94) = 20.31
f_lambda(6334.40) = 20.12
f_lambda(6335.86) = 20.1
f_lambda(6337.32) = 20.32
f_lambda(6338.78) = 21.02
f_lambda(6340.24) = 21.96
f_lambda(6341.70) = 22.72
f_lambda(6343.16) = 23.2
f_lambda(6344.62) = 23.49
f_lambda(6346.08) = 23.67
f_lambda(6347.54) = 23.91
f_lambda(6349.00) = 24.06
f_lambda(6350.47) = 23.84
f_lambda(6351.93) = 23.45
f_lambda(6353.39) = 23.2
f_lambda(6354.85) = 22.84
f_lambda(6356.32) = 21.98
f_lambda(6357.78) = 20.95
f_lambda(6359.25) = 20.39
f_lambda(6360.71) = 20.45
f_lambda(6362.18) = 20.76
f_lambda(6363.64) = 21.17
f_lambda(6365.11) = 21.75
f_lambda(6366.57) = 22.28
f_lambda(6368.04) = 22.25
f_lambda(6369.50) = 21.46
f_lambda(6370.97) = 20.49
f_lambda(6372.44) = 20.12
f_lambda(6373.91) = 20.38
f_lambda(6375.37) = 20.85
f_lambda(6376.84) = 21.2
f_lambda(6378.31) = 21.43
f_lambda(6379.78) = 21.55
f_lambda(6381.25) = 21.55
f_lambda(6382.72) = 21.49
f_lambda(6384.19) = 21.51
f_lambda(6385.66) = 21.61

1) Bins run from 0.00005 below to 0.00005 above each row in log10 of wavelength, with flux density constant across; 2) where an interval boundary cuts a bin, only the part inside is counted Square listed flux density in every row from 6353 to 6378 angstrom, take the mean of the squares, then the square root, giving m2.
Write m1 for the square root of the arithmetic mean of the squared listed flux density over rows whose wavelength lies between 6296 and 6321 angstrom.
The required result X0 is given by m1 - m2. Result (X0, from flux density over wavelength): -0.5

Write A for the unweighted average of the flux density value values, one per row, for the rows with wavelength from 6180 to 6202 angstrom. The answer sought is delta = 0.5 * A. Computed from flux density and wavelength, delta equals 11.0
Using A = 22.0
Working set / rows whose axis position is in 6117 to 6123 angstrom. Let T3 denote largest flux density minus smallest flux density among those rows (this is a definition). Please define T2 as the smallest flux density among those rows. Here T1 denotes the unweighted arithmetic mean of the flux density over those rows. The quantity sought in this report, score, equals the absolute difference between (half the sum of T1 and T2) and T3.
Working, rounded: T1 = 22.0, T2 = 21.77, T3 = 0.38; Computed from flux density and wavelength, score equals 21.5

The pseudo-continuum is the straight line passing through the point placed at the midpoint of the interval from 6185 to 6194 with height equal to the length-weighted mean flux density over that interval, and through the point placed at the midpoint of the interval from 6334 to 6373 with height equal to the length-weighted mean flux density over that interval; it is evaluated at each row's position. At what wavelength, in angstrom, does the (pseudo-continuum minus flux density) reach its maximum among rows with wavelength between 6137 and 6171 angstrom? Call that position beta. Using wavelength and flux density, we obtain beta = 6144.77 angstrom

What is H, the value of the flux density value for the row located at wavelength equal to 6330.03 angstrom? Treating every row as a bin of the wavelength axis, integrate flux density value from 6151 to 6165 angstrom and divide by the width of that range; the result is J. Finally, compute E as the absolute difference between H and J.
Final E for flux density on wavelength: 1.0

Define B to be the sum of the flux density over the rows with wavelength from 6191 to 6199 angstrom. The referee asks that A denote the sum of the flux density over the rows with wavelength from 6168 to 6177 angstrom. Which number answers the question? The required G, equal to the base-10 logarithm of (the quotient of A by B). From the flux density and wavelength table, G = -0.004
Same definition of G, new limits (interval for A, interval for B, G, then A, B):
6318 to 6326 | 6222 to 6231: -0.045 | 127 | 141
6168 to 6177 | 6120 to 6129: 0.007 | 134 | 132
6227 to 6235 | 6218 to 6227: 0.024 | 137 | 129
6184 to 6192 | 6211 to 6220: 0.011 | 127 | 124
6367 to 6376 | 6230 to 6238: -0.021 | 126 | 132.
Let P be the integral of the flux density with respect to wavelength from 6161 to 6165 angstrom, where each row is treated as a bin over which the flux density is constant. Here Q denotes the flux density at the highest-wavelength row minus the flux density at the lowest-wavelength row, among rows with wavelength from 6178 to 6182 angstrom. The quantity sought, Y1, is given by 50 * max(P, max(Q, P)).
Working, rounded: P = 84.4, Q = 1.2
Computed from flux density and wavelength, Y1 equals 4219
